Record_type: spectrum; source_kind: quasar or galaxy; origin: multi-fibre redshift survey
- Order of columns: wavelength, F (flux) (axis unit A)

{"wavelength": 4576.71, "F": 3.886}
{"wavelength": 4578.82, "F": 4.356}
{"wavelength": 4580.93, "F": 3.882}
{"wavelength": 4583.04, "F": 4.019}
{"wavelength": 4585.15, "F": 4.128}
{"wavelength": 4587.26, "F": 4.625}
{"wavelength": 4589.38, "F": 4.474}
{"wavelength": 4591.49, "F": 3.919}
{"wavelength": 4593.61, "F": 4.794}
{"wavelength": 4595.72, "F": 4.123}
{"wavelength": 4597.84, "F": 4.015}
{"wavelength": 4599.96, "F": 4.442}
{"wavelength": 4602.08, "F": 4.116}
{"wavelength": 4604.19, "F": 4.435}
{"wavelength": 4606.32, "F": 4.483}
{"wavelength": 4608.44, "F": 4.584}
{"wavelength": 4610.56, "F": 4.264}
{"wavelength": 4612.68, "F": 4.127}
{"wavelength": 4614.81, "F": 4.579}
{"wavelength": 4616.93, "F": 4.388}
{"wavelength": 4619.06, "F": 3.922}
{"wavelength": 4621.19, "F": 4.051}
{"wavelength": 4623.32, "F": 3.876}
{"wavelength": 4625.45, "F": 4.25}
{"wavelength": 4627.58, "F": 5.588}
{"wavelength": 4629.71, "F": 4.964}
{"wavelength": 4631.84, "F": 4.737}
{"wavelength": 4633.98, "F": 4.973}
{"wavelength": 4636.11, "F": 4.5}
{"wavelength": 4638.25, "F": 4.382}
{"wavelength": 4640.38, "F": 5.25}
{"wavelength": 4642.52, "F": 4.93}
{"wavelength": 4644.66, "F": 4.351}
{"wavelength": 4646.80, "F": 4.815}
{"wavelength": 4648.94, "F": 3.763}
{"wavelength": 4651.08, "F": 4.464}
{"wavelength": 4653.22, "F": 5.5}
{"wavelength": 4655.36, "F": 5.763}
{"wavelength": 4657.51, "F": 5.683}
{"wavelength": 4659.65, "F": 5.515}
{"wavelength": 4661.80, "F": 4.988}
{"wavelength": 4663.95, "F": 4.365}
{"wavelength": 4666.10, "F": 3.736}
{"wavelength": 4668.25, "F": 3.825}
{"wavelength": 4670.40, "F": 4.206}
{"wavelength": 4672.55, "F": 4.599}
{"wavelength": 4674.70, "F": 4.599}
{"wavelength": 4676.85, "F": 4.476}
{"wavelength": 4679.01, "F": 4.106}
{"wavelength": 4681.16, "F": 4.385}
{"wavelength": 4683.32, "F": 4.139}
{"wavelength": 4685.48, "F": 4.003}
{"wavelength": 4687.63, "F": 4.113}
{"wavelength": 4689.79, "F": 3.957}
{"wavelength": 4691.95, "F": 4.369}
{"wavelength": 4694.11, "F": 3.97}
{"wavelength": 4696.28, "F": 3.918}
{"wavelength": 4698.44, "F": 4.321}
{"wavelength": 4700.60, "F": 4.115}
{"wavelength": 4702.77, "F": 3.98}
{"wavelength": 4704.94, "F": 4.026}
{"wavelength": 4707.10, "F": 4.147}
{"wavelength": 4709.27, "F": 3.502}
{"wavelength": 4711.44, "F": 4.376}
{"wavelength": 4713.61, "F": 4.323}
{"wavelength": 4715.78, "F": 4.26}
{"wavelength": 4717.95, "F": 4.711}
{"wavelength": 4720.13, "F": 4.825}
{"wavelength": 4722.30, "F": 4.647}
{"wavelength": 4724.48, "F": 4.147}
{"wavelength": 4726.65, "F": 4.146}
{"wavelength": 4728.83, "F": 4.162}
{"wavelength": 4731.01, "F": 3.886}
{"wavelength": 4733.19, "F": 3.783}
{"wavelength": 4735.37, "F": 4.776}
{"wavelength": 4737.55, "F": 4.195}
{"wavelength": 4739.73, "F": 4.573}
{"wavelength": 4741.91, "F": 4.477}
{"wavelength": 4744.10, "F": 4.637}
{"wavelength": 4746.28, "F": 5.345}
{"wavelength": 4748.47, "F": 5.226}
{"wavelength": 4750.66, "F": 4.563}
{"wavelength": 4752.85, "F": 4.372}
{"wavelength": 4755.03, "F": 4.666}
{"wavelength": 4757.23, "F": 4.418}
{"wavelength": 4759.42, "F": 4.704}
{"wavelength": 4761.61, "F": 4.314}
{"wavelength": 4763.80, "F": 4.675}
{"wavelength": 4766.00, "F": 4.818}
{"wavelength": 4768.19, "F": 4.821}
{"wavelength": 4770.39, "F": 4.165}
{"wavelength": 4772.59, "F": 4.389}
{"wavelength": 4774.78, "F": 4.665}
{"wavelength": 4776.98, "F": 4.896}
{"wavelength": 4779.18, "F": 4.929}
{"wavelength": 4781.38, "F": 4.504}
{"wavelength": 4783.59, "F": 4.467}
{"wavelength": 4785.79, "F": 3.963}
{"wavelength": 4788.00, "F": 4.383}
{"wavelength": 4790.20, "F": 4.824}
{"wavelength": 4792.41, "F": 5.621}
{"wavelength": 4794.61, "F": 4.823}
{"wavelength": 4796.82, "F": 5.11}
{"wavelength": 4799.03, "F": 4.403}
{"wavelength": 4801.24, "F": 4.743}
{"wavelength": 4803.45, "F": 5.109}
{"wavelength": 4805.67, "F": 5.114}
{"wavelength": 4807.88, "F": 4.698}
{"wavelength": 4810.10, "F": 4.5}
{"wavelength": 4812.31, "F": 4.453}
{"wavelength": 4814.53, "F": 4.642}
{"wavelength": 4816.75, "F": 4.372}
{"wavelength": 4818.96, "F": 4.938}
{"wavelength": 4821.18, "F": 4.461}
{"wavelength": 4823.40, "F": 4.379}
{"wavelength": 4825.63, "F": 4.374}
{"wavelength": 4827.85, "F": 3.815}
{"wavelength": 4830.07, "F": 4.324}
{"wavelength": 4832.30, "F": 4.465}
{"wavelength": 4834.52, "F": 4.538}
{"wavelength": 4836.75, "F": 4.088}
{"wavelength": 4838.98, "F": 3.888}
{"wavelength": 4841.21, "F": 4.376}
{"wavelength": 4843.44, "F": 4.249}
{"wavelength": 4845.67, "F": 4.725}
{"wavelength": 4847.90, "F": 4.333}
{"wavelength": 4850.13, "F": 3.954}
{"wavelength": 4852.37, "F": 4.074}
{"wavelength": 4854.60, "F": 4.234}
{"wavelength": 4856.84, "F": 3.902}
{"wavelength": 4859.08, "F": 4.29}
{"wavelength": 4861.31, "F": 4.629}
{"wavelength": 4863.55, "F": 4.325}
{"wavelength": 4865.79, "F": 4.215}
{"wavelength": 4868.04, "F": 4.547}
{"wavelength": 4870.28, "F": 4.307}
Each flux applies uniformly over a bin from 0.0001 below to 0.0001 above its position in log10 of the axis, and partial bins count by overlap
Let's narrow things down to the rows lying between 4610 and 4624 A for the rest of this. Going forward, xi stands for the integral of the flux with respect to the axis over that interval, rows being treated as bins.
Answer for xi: 58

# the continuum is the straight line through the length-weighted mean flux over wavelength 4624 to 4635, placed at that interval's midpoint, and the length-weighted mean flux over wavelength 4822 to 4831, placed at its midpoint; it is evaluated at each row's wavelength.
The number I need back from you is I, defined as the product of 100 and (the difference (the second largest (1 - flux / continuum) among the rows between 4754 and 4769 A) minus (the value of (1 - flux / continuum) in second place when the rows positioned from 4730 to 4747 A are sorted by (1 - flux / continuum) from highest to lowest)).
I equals -14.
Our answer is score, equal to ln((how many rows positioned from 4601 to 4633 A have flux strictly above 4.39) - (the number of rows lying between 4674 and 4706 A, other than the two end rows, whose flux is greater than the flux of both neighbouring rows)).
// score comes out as 1.1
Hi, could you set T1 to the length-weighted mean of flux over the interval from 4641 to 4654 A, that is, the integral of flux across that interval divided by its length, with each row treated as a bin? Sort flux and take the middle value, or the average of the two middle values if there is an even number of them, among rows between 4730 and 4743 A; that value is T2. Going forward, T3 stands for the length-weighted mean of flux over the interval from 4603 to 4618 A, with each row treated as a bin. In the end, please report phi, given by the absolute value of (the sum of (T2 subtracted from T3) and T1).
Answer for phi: 4.71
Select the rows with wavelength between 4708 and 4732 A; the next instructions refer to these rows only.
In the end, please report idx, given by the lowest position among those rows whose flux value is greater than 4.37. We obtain 4711.44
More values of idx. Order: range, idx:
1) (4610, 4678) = 4614.81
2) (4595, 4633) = 4599.96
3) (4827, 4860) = 4832.30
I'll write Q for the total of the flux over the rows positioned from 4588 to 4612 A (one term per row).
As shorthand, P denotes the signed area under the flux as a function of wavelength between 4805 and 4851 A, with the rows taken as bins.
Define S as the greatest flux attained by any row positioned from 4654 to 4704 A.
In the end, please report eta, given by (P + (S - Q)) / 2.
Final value 80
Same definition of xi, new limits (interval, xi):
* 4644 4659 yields 74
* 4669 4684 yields 65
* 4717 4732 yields 65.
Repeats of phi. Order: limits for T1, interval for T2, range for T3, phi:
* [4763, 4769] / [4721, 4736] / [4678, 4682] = 4.87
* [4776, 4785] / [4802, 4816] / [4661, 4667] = 4.35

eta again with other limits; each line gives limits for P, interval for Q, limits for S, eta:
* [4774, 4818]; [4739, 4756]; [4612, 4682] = 88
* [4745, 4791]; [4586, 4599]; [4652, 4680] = 96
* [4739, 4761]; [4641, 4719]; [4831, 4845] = -25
